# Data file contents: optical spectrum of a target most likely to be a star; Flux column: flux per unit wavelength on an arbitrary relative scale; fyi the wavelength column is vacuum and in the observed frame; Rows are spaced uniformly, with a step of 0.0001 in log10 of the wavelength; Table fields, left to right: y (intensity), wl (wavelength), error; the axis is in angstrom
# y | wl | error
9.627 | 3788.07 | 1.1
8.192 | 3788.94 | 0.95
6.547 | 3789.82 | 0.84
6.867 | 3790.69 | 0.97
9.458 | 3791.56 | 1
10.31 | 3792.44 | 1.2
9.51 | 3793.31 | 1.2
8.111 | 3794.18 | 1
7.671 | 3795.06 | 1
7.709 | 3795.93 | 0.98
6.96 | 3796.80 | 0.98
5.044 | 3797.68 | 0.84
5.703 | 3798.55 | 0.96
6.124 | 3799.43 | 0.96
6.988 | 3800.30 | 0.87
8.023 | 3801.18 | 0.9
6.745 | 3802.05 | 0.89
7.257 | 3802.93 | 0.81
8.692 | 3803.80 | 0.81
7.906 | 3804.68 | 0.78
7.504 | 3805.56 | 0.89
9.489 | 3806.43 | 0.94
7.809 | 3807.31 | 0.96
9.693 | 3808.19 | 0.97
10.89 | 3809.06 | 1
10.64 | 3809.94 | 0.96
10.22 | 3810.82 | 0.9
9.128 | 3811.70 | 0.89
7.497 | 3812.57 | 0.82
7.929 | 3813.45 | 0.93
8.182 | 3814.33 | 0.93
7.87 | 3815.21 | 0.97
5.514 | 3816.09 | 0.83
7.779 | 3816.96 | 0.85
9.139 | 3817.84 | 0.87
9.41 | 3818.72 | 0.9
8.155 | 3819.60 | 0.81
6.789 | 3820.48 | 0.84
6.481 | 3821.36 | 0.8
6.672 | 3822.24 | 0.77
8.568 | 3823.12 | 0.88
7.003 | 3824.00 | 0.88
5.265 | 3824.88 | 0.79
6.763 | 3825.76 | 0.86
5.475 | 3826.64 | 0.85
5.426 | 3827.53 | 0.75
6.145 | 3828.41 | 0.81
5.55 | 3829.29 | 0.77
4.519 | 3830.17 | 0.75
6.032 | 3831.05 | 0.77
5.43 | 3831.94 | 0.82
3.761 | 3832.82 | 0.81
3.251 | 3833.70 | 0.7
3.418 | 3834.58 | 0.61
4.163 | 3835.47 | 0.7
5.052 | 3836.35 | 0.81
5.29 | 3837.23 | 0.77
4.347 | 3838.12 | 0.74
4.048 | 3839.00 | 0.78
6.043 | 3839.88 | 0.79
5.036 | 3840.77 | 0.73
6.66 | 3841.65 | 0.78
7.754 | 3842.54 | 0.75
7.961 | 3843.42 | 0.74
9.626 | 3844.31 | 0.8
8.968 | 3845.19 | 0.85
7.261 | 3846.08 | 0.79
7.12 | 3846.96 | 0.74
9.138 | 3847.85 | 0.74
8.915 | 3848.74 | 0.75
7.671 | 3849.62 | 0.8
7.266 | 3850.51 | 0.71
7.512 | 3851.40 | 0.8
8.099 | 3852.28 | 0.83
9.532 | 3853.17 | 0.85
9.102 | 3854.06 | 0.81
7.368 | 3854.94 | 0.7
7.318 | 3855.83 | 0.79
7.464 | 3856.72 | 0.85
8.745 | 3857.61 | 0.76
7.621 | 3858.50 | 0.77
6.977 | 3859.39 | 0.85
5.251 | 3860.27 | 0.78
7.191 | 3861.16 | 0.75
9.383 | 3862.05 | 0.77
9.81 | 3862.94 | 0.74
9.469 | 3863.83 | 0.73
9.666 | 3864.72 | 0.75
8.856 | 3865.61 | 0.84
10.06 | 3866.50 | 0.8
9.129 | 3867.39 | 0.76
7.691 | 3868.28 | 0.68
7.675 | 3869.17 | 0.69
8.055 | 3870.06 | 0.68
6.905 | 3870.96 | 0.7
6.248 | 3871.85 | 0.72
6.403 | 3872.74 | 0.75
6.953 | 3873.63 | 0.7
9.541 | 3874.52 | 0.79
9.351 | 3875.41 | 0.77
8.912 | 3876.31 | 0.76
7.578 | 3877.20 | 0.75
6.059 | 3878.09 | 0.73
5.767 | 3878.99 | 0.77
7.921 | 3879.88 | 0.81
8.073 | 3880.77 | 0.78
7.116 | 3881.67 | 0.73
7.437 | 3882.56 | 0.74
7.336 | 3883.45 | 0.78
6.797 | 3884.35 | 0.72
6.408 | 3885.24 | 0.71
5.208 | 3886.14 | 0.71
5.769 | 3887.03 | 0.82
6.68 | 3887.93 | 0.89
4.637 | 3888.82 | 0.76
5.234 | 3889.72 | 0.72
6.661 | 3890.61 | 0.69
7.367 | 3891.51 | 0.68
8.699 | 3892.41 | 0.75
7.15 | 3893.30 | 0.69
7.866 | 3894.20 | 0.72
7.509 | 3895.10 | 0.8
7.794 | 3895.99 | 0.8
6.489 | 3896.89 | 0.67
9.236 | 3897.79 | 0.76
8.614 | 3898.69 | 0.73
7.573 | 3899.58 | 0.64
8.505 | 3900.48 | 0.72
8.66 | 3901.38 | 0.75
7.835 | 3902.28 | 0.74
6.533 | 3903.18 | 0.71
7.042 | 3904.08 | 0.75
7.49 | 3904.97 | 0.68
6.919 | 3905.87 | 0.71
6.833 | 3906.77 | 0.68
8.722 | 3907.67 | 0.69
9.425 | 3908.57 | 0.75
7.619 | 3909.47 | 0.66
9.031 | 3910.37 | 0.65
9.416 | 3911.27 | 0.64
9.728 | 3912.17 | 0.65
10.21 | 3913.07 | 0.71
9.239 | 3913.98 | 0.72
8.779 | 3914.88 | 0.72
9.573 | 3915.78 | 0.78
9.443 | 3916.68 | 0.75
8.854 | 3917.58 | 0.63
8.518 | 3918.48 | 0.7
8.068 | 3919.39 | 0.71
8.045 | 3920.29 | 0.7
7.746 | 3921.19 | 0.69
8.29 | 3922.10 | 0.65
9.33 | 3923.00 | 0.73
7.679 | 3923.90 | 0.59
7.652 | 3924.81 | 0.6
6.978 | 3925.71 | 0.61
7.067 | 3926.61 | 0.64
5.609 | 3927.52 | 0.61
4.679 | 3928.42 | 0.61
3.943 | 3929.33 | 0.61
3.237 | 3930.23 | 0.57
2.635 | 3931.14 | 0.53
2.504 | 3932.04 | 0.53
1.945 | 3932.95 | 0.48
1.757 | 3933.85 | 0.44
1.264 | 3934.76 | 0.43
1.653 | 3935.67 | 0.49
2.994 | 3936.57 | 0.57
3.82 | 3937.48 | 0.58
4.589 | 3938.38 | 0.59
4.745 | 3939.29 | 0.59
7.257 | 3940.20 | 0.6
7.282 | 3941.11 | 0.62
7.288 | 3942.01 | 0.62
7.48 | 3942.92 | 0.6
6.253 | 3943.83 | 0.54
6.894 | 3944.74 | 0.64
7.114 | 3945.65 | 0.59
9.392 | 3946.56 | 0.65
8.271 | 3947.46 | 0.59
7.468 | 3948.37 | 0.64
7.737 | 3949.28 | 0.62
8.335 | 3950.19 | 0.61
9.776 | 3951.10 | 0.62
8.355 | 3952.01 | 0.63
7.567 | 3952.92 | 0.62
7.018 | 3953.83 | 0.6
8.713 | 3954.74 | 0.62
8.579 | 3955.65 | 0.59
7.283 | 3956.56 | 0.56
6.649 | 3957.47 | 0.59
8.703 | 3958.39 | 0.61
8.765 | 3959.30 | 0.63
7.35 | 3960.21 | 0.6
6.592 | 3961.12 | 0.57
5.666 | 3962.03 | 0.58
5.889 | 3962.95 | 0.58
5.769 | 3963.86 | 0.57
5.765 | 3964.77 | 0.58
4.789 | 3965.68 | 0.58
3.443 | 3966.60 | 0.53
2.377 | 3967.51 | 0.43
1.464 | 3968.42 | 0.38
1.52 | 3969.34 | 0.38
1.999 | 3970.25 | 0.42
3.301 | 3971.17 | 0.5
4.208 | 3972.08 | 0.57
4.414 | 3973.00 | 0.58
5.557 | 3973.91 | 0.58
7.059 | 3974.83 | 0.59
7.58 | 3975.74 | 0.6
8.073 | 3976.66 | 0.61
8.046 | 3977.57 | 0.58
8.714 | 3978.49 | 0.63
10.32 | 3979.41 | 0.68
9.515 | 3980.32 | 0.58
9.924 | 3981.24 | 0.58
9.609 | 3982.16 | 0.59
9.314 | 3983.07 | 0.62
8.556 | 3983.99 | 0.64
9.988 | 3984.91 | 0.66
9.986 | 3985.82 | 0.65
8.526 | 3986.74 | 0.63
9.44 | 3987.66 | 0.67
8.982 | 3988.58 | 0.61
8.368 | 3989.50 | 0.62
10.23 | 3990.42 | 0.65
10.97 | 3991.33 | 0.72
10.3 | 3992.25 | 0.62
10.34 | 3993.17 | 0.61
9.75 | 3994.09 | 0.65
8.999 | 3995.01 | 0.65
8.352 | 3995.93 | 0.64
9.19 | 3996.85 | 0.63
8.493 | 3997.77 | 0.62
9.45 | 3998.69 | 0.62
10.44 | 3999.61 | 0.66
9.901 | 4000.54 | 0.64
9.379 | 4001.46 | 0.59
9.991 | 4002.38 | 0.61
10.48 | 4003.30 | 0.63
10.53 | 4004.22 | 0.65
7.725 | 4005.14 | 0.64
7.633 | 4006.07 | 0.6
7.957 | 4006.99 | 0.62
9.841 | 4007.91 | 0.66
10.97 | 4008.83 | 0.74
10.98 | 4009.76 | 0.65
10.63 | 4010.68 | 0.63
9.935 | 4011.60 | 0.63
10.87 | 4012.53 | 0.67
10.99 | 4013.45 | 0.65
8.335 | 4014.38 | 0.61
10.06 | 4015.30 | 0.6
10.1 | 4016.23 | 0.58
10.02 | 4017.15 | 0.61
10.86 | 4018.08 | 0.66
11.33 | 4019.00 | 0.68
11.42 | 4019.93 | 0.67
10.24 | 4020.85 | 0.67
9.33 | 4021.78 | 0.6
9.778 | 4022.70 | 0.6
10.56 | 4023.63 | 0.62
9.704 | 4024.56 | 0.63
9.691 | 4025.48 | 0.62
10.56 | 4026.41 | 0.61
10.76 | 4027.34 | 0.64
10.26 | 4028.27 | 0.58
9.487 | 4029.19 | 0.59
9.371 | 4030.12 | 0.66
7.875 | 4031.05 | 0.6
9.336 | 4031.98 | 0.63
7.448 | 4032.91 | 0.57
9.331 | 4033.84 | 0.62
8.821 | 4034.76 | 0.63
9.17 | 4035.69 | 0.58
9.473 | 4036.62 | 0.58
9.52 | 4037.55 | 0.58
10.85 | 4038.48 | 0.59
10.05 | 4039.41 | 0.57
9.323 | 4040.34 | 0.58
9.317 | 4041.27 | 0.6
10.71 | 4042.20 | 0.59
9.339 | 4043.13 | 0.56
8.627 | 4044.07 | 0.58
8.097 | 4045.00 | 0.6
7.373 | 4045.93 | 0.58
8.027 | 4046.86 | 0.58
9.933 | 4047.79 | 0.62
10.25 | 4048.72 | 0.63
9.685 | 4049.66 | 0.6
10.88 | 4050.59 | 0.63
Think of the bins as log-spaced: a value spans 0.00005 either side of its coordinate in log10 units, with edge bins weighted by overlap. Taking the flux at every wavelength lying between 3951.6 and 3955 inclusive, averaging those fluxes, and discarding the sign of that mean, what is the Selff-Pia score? 7.9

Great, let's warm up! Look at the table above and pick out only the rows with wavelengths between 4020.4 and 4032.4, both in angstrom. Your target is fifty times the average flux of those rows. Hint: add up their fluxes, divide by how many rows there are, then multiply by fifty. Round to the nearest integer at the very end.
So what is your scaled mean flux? 488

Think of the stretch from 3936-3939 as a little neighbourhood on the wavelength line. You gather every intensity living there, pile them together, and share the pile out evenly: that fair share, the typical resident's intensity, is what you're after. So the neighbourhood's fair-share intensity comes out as 3.8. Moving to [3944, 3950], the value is 7.8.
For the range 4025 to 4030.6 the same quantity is 10.0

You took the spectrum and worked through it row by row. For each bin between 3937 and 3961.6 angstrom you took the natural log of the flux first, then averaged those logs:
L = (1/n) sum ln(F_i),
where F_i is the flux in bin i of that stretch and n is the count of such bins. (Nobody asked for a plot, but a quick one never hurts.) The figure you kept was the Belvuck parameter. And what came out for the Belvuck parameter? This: 2.0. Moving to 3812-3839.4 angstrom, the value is 1.8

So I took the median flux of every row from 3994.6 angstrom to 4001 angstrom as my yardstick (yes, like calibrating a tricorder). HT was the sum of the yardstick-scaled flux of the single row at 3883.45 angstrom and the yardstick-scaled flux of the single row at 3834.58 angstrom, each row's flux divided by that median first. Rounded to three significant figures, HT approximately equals 1.17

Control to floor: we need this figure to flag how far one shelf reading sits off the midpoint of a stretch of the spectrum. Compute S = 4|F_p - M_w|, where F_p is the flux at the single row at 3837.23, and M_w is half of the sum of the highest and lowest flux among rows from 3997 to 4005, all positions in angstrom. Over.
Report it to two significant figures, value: 17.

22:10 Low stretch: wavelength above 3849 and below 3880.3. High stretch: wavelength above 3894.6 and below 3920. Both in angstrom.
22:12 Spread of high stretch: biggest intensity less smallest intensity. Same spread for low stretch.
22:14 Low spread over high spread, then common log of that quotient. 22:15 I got 0.111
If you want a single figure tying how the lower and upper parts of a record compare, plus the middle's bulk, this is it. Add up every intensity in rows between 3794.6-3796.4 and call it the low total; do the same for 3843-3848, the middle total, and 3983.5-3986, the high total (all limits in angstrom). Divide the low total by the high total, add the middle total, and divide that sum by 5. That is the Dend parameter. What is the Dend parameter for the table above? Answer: 10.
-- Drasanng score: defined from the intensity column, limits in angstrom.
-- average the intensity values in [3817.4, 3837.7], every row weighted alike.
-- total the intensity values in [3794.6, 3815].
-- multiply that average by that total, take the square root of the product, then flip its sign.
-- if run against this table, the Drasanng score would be -33.2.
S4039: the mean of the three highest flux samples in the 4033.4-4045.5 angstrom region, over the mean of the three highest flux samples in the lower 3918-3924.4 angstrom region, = 1.21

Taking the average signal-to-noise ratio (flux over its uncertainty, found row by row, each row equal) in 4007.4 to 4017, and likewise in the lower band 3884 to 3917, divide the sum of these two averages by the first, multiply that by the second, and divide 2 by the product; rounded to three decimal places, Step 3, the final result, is 0.111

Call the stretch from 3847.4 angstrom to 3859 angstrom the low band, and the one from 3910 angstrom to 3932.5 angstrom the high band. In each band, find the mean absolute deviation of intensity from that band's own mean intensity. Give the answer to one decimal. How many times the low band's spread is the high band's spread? 2.5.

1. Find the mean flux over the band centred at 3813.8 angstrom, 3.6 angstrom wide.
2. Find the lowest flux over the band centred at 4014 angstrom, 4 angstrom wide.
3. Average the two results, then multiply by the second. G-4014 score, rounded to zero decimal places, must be 68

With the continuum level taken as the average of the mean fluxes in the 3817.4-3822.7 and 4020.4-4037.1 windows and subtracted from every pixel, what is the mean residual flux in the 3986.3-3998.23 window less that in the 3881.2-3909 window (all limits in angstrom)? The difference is 2.1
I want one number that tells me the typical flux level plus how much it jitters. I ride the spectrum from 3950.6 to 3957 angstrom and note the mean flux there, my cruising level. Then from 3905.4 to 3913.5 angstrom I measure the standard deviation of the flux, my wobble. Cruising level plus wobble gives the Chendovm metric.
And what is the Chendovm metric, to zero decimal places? 9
